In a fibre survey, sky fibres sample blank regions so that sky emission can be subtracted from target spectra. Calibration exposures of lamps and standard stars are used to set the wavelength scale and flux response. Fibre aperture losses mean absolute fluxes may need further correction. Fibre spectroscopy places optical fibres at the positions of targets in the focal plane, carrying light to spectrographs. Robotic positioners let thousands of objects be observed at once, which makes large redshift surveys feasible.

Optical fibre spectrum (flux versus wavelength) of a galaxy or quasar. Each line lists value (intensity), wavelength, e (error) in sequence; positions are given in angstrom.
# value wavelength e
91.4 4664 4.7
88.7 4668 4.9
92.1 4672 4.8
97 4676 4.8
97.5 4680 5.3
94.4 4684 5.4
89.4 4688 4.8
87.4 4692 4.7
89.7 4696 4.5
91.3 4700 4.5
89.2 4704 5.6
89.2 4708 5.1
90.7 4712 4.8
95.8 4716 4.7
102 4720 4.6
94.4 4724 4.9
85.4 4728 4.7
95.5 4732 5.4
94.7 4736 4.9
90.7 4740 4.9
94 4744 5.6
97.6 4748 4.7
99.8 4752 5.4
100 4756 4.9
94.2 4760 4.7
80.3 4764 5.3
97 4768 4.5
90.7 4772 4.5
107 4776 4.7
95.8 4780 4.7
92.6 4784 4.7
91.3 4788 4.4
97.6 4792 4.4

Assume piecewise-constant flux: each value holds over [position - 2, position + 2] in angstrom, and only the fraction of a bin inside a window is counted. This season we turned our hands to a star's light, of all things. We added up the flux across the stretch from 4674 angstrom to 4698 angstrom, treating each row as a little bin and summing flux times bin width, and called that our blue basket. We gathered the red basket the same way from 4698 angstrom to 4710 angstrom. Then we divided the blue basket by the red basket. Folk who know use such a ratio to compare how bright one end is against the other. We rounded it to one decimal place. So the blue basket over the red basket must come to 2.1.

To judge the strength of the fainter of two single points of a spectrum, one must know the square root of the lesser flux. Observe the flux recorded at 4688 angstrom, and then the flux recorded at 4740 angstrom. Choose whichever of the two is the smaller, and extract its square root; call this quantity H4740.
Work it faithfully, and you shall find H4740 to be 9.46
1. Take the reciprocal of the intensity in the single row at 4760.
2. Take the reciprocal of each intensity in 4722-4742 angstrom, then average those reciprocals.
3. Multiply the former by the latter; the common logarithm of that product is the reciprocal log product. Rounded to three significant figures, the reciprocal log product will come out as -3.94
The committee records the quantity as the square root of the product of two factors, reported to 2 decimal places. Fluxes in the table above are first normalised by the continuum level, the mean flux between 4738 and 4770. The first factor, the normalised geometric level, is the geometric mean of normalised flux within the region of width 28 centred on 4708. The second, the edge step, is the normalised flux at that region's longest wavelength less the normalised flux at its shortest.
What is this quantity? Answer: 0.36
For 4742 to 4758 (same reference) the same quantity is 0.26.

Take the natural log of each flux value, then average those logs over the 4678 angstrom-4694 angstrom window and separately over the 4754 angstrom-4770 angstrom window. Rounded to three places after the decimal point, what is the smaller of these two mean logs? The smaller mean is 4.523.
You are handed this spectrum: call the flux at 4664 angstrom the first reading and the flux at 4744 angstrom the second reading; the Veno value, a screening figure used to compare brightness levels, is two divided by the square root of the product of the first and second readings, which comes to 0.0216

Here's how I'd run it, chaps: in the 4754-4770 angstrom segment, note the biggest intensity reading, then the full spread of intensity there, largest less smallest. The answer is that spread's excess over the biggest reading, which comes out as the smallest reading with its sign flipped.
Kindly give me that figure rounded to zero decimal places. -80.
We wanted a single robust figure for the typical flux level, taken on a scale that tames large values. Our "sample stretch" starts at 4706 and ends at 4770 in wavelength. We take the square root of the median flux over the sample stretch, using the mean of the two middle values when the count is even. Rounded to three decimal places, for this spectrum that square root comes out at 9.724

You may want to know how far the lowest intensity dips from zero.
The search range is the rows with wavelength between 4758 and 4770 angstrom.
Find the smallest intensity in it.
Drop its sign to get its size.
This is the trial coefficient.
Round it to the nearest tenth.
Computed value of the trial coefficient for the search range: 80.3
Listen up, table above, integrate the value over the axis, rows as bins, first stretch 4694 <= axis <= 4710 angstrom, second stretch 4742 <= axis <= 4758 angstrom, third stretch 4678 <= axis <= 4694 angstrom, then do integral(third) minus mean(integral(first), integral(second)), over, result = -27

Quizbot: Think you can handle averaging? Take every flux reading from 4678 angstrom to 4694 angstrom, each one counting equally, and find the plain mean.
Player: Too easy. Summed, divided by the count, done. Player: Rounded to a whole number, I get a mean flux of 92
